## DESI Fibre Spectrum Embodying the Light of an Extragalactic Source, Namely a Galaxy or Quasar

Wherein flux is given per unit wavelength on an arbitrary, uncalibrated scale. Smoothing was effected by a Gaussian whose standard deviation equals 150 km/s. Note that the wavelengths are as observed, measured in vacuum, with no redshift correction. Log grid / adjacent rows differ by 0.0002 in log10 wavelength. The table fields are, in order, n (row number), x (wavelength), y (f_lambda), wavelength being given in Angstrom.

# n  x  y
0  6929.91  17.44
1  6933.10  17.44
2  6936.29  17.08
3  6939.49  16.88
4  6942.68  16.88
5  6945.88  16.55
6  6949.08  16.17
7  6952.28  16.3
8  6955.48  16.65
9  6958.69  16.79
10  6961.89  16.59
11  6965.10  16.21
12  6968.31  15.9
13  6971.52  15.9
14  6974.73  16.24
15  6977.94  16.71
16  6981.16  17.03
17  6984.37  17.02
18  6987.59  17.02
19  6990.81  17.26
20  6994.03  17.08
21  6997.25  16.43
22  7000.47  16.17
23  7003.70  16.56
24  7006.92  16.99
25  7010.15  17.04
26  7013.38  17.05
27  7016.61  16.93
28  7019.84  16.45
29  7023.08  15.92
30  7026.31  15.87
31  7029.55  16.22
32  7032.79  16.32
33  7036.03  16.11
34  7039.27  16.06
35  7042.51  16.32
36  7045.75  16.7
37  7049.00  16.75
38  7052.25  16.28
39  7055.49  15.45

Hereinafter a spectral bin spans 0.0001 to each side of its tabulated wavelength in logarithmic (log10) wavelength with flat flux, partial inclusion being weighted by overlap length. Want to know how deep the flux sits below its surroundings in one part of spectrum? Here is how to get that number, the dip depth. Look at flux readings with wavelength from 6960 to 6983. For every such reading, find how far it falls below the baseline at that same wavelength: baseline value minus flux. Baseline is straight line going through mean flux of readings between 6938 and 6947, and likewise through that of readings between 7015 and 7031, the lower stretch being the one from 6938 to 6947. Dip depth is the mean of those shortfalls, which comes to 0.22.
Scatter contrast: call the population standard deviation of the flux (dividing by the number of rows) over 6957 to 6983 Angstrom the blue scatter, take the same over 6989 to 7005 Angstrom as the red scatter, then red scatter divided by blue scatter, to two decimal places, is 1.04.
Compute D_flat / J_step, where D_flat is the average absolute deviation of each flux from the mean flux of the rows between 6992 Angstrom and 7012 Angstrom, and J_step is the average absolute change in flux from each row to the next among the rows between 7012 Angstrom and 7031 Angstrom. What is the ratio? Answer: 1.06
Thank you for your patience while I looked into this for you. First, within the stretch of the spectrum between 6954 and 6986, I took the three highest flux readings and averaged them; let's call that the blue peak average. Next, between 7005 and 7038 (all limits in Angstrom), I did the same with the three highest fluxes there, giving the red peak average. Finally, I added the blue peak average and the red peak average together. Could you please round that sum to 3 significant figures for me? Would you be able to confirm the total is 34.0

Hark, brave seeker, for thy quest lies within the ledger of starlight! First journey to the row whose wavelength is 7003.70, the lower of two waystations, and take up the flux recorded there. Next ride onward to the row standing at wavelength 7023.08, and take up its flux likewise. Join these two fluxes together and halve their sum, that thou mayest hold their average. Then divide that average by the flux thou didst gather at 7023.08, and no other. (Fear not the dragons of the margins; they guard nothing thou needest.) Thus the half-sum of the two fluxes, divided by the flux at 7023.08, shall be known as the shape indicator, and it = 1.02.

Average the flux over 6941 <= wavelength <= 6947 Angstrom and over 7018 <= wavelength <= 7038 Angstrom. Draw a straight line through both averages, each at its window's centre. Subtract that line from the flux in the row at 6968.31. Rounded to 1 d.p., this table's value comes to -0.7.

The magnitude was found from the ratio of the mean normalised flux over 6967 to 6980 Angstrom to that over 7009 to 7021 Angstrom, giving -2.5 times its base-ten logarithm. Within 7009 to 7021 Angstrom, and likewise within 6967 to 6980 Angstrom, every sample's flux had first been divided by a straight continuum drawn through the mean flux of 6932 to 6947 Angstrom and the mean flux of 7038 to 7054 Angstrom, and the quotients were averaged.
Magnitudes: 0.06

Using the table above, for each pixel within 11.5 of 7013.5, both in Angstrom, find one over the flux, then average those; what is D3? 0.0599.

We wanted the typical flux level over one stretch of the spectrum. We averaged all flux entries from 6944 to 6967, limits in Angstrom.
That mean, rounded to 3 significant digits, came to 16.5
